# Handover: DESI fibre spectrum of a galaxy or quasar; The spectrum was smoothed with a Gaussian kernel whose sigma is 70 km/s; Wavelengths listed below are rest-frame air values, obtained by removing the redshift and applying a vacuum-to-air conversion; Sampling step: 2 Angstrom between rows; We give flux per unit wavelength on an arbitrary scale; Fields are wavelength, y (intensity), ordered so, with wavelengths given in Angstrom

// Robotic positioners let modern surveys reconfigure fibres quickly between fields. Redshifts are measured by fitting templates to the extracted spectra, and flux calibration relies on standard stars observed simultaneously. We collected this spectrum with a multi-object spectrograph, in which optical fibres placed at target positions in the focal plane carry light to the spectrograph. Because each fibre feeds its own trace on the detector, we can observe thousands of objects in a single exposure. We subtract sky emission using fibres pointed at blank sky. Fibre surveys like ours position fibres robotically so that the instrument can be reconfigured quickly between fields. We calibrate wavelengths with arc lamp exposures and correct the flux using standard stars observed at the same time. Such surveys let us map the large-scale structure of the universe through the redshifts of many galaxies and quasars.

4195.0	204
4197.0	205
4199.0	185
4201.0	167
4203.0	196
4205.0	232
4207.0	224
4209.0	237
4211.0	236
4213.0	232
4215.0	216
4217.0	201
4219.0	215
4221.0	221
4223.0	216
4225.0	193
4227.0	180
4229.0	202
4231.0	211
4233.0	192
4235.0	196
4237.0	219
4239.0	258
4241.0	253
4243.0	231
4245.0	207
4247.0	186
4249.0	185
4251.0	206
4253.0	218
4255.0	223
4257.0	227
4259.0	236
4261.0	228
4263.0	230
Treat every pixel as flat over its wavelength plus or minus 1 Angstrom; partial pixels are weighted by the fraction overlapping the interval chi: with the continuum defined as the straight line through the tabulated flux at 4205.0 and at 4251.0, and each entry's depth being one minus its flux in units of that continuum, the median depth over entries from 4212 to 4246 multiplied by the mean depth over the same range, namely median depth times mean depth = 0.0005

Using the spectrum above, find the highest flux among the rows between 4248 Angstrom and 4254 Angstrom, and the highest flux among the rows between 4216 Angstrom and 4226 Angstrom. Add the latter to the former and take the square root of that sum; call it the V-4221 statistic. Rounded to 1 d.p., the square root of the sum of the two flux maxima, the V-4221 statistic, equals 21.0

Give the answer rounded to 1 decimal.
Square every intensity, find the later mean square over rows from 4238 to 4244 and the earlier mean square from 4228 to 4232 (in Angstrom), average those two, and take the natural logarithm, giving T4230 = 10.9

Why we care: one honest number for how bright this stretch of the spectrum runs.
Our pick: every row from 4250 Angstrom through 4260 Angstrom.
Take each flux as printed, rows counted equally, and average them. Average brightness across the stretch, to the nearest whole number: 222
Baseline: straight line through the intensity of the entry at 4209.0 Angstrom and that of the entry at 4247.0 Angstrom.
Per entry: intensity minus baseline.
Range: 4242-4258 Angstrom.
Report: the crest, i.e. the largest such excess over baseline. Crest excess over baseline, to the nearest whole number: 54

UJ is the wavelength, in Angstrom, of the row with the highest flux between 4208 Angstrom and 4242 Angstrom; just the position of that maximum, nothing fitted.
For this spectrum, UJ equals 4239.0 Angstrom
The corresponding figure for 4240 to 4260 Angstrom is 4241.0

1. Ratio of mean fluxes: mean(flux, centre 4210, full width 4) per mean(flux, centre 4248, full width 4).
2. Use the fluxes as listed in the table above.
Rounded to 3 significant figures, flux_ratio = 1.27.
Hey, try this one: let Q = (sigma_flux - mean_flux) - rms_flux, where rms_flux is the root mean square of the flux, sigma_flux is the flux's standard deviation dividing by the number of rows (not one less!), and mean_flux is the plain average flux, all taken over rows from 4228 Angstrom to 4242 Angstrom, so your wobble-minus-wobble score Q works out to -414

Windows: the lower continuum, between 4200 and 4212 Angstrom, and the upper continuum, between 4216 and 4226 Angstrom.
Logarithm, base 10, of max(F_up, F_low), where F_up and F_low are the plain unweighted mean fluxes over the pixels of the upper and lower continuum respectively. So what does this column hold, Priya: 2.33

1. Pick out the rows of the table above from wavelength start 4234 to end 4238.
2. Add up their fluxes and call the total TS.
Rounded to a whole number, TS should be 415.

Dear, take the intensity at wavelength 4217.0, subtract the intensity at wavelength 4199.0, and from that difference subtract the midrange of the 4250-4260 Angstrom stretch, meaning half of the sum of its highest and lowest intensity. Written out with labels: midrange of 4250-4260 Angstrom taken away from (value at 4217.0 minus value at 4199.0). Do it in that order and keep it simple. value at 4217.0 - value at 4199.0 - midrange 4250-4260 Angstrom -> -205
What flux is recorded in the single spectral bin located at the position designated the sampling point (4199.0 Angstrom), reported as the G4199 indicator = 185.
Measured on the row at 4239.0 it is 258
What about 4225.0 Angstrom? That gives 193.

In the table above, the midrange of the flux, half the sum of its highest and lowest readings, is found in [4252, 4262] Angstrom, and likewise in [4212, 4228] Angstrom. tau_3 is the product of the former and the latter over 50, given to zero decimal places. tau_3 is 935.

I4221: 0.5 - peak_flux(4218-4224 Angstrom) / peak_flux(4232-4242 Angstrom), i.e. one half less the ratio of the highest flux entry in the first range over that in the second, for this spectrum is -0.36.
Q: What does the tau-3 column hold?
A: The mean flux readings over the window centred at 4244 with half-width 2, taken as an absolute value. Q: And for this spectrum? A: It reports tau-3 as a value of 219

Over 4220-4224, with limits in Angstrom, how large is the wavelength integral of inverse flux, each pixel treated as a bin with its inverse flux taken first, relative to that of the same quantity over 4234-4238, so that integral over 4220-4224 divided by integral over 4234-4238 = 0.95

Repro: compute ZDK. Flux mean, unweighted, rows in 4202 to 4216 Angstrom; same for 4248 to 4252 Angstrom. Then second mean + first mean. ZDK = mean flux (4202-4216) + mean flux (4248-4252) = 420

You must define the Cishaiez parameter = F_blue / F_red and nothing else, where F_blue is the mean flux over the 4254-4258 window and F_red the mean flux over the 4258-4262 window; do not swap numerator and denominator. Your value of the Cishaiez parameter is 0.97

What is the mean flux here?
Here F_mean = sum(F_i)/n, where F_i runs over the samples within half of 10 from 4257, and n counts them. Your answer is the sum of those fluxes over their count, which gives 226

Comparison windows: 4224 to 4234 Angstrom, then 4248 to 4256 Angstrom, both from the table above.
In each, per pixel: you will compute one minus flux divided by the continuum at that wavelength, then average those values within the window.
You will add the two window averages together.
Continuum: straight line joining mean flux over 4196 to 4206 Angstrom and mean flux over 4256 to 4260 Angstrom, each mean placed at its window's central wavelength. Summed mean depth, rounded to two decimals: 0.17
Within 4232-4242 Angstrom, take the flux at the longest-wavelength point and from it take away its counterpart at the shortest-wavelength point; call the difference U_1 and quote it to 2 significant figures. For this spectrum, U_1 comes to 61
